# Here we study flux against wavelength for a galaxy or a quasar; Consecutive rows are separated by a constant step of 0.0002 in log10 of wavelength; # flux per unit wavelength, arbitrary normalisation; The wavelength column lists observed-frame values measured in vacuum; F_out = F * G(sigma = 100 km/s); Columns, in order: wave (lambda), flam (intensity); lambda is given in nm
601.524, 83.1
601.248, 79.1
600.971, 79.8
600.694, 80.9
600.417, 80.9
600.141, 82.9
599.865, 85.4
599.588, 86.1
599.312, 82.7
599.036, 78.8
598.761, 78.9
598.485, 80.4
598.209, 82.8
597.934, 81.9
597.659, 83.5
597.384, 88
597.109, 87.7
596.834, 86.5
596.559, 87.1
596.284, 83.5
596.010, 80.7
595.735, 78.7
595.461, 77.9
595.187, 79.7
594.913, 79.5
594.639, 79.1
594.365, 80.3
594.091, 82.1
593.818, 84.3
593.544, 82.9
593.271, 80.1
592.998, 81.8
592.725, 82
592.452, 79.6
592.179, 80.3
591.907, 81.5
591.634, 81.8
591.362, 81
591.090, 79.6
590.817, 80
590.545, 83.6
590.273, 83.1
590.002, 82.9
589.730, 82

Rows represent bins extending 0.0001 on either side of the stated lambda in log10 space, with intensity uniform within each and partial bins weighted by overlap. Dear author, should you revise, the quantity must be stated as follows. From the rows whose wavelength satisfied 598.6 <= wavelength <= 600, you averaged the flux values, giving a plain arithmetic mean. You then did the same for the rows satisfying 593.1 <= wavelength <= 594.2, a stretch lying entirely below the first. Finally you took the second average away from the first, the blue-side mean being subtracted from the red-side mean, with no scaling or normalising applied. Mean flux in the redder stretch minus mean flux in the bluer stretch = 0.0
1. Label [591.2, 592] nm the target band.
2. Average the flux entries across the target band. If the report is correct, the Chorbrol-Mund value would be 81.4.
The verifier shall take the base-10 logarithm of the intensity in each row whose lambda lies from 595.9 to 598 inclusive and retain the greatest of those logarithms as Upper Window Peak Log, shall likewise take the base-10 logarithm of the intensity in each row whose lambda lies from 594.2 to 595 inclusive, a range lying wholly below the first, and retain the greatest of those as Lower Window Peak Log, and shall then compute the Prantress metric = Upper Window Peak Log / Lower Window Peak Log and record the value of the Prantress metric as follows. 1.02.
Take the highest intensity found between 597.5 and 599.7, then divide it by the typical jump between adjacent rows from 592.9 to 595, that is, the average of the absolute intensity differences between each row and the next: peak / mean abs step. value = 52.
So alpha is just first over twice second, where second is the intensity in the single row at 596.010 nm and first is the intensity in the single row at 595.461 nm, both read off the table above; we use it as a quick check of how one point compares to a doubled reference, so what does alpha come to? 0.483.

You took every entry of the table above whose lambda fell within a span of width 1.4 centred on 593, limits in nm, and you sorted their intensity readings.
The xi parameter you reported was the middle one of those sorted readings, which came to 81.8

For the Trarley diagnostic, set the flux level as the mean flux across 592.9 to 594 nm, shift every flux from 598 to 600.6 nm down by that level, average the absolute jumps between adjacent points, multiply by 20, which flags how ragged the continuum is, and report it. 41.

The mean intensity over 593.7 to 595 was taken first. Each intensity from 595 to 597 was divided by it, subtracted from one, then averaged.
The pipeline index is -0.012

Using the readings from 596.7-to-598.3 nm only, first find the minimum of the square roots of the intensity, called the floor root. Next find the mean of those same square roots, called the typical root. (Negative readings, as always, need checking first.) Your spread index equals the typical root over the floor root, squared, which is 1.04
